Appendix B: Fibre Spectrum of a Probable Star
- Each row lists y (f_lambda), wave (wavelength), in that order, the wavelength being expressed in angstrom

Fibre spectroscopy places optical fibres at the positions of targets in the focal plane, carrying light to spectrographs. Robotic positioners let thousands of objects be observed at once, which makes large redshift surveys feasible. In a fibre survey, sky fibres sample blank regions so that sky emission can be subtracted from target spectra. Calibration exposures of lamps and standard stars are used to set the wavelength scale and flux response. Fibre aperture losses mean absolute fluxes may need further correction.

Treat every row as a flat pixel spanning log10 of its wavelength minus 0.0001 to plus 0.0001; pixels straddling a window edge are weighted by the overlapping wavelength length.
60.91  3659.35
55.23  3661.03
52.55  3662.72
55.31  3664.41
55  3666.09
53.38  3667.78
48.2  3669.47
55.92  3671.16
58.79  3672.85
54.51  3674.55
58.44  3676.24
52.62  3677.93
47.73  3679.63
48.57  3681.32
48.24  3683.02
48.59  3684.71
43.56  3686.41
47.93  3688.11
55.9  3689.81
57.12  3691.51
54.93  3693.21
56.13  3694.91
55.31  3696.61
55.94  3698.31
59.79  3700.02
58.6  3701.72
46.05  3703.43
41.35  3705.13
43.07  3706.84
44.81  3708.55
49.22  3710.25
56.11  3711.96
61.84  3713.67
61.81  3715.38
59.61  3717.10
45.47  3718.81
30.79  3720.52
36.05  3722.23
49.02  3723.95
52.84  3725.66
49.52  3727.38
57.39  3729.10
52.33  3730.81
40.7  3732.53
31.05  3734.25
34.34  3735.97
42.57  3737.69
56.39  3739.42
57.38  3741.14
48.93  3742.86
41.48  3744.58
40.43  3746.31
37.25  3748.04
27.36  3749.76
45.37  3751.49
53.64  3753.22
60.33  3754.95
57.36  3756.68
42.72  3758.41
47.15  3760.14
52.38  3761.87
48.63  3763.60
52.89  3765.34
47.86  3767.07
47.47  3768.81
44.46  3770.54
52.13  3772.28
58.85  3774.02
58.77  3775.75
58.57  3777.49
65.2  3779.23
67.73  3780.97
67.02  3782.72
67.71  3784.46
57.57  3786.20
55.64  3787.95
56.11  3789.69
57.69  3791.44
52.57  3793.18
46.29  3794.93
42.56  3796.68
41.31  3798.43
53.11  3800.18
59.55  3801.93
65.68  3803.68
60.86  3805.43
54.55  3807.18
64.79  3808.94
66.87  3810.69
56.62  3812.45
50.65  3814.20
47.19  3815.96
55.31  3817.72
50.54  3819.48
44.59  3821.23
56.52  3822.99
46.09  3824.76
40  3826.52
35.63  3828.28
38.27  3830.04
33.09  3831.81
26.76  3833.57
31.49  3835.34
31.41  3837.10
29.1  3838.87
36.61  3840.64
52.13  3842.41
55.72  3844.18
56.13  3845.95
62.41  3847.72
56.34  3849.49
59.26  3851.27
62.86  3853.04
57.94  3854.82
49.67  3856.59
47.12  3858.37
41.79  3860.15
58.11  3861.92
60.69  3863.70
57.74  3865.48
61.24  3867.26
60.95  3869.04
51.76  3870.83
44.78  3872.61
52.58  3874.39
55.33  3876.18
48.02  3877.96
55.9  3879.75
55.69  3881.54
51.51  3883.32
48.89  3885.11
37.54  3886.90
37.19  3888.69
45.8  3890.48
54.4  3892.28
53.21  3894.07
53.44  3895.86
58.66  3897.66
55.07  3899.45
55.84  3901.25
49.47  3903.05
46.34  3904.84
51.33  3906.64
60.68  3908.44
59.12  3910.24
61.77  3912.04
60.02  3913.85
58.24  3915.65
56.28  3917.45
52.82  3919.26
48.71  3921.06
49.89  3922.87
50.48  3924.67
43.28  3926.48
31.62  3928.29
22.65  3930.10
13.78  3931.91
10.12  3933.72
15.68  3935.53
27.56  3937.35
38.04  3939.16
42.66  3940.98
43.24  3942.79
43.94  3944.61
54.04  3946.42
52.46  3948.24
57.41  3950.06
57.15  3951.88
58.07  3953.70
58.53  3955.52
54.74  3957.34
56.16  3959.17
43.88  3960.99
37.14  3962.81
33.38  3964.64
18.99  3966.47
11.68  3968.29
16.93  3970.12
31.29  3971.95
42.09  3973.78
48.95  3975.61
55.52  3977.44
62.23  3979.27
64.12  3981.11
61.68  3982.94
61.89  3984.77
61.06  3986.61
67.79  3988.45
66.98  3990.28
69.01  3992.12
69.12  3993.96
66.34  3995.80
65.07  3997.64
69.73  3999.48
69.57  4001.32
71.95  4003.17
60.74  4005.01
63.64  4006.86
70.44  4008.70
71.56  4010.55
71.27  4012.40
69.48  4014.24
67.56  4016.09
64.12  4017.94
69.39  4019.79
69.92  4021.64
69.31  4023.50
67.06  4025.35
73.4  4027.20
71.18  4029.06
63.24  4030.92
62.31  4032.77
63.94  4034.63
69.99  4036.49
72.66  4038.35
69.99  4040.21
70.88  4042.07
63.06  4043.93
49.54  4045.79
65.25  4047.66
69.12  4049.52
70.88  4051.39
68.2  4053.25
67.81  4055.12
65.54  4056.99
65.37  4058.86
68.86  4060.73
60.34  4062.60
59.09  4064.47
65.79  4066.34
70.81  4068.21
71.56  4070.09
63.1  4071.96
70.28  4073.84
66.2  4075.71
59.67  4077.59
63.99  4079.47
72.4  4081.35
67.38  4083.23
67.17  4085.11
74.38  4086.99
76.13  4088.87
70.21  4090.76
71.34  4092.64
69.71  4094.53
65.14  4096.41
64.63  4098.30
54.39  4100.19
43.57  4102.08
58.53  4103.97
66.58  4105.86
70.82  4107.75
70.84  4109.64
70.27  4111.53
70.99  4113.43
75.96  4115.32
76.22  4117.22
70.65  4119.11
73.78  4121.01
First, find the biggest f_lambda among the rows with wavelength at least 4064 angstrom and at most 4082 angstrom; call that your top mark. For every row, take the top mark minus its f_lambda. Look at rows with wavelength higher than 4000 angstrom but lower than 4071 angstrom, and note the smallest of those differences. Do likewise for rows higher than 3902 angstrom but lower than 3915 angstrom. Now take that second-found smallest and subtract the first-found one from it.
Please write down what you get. 12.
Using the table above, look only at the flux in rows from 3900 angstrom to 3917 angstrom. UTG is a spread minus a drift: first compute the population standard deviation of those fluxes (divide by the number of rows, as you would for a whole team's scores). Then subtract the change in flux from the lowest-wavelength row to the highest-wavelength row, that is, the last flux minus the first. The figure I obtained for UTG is 2.8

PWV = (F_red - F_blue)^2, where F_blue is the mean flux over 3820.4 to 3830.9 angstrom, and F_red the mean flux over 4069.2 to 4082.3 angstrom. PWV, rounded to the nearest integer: 539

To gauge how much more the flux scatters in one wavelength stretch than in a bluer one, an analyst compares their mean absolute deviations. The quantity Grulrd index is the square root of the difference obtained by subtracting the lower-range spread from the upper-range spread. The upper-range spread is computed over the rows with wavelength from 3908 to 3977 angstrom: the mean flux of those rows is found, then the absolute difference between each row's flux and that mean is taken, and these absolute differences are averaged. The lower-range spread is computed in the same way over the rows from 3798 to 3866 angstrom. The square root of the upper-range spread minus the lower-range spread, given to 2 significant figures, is 1.9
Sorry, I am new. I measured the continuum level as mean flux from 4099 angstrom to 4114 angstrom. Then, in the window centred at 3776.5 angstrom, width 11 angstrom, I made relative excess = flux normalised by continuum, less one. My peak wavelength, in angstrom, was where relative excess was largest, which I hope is 3780.97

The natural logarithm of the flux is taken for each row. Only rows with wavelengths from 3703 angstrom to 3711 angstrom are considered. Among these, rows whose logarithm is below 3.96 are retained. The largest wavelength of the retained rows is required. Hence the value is 3710.25 angstrom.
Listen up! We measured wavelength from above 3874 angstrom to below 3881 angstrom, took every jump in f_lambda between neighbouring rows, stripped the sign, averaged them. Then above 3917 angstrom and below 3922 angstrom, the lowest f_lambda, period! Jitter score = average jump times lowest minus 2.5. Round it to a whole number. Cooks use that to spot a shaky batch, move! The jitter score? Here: 289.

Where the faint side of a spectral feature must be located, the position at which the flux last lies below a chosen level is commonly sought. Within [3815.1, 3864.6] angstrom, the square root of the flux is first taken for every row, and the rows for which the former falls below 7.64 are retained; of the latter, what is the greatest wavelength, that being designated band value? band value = 3861.92 angstrom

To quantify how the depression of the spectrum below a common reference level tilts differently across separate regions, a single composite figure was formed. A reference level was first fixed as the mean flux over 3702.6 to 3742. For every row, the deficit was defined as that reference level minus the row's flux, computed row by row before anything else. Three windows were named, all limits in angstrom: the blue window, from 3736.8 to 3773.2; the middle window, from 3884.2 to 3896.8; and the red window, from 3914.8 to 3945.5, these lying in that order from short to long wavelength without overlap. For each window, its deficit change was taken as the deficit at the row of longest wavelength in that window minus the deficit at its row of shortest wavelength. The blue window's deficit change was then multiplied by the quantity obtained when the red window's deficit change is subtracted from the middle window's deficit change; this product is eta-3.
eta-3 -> 180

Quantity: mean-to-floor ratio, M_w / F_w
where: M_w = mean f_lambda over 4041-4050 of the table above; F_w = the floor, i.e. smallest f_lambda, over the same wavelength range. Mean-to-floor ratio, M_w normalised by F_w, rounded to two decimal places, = 1.28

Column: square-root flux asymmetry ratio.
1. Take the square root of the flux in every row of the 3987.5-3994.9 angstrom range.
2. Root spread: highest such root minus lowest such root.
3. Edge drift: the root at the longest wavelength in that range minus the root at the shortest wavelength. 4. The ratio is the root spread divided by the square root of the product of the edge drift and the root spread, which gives 1.27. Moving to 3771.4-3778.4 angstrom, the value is 1.02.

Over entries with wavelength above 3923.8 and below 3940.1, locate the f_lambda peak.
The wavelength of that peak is 3924.67 angstrom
